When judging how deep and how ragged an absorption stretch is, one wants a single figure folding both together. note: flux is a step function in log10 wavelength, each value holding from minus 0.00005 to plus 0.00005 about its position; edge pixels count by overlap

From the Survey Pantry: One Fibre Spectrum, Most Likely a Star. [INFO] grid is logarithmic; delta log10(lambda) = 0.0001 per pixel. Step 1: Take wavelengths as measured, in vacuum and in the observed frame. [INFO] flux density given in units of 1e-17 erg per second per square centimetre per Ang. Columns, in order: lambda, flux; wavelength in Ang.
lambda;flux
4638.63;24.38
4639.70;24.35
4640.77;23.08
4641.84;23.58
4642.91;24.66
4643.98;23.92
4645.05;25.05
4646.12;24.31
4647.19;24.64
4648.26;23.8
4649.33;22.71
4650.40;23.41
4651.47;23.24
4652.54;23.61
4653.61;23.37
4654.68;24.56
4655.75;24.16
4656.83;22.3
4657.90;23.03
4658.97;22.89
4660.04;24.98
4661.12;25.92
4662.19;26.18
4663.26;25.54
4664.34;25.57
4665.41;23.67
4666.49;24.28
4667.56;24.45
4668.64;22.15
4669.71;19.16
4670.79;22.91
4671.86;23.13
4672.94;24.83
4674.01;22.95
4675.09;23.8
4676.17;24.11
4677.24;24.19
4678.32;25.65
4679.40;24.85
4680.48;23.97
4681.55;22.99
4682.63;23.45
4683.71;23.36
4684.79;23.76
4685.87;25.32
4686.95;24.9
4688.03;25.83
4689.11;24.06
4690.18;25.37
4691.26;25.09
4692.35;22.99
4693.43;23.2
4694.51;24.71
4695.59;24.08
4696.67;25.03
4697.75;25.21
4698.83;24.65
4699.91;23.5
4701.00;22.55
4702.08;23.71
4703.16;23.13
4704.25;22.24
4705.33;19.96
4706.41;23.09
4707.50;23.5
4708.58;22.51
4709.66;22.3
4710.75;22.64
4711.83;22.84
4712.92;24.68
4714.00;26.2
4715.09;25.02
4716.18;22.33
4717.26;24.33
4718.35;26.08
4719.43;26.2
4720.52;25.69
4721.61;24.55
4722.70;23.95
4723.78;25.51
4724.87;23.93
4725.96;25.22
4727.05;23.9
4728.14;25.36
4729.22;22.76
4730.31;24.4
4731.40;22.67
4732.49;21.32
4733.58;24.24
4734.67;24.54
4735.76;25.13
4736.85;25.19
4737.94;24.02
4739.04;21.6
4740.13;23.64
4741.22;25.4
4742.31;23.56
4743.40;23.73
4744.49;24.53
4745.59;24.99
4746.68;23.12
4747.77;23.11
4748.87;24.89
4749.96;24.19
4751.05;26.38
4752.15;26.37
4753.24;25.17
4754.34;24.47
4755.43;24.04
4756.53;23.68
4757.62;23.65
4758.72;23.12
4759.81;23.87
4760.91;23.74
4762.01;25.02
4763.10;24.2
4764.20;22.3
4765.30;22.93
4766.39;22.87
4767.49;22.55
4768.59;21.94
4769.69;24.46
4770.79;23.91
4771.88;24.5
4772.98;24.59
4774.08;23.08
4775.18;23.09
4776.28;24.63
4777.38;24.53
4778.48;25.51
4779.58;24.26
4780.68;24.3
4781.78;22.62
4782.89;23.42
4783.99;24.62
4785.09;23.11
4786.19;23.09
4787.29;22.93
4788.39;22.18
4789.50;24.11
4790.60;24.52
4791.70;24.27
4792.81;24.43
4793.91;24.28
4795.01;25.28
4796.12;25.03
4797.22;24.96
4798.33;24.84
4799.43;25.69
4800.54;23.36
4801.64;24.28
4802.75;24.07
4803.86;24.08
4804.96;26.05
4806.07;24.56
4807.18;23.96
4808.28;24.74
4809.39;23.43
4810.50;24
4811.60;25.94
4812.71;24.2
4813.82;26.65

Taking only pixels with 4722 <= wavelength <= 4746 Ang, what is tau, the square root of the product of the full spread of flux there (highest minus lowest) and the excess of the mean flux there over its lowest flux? 3.4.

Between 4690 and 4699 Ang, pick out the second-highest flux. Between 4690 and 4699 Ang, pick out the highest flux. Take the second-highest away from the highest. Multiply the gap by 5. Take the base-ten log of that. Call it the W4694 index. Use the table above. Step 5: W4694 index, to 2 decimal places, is -0.10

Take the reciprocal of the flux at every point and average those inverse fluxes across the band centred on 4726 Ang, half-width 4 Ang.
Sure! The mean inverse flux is 0.0411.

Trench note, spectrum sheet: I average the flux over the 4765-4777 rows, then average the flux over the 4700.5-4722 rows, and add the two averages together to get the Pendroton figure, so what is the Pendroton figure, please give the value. 47.2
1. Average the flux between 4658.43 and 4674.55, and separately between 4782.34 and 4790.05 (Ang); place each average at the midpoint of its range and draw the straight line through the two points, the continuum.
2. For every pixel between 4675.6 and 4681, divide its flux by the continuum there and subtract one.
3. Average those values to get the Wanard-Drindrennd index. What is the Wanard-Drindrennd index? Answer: 0.029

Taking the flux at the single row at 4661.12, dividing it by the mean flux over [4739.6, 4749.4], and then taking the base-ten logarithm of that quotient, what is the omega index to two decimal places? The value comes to 0.03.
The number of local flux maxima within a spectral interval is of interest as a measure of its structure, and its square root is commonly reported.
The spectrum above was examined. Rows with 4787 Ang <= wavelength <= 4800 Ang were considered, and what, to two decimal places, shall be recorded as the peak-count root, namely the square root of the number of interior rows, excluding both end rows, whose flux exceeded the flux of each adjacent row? 1.73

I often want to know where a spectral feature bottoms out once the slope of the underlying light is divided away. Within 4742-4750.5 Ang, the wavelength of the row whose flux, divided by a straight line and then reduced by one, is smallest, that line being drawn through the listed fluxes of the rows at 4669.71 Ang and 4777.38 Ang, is 4747.77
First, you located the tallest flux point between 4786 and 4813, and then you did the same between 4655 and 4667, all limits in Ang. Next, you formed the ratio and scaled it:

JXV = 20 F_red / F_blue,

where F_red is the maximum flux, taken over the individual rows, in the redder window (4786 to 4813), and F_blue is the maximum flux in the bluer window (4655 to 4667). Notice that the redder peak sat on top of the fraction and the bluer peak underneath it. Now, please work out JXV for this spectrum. 19.9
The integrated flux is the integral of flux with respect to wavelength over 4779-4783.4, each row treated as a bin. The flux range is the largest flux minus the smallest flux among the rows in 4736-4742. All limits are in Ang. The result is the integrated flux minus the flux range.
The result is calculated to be 100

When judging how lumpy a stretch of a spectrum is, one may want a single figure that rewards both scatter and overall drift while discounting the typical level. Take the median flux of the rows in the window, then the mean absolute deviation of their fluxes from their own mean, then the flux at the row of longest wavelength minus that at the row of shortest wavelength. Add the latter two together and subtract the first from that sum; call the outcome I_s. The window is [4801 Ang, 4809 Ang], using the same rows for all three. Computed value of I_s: -23.3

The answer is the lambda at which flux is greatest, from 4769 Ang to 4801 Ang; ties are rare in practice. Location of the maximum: 4799.43 Ang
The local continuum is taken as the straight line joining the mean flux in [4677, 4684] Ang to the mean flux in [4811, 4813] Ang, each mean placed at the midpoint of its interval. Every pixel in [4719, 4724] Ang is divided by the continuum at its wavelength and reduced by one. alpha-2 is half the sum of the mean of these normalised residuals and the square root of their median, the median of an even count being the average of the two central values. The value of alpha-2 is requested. 0.12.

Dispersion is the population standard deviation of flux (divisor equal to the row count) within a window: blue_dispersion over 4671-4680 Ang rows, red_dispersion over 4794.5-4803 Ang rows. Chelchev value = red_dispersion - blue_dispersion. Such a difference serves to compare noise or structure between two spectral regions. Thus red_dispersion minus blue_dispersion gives -0.15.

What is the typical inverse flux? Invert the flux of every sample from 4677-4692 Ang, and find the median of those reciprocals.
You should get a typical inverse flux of 0.0408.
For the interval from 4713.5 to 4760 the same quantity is 0.0411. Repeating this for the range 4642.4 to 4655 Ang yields 0.0419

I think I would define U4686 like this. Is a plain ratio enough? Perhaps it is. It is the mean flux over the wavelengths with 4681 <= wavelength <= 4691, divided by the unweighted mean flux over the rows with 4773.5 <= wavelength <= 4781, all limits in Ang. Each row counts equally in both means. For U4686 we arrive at 1.01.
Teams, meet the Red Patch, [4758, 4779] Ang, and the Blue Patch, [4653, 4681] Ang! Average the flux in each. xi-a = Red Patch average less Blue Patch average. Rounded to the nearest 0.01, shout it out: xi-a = -0.22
